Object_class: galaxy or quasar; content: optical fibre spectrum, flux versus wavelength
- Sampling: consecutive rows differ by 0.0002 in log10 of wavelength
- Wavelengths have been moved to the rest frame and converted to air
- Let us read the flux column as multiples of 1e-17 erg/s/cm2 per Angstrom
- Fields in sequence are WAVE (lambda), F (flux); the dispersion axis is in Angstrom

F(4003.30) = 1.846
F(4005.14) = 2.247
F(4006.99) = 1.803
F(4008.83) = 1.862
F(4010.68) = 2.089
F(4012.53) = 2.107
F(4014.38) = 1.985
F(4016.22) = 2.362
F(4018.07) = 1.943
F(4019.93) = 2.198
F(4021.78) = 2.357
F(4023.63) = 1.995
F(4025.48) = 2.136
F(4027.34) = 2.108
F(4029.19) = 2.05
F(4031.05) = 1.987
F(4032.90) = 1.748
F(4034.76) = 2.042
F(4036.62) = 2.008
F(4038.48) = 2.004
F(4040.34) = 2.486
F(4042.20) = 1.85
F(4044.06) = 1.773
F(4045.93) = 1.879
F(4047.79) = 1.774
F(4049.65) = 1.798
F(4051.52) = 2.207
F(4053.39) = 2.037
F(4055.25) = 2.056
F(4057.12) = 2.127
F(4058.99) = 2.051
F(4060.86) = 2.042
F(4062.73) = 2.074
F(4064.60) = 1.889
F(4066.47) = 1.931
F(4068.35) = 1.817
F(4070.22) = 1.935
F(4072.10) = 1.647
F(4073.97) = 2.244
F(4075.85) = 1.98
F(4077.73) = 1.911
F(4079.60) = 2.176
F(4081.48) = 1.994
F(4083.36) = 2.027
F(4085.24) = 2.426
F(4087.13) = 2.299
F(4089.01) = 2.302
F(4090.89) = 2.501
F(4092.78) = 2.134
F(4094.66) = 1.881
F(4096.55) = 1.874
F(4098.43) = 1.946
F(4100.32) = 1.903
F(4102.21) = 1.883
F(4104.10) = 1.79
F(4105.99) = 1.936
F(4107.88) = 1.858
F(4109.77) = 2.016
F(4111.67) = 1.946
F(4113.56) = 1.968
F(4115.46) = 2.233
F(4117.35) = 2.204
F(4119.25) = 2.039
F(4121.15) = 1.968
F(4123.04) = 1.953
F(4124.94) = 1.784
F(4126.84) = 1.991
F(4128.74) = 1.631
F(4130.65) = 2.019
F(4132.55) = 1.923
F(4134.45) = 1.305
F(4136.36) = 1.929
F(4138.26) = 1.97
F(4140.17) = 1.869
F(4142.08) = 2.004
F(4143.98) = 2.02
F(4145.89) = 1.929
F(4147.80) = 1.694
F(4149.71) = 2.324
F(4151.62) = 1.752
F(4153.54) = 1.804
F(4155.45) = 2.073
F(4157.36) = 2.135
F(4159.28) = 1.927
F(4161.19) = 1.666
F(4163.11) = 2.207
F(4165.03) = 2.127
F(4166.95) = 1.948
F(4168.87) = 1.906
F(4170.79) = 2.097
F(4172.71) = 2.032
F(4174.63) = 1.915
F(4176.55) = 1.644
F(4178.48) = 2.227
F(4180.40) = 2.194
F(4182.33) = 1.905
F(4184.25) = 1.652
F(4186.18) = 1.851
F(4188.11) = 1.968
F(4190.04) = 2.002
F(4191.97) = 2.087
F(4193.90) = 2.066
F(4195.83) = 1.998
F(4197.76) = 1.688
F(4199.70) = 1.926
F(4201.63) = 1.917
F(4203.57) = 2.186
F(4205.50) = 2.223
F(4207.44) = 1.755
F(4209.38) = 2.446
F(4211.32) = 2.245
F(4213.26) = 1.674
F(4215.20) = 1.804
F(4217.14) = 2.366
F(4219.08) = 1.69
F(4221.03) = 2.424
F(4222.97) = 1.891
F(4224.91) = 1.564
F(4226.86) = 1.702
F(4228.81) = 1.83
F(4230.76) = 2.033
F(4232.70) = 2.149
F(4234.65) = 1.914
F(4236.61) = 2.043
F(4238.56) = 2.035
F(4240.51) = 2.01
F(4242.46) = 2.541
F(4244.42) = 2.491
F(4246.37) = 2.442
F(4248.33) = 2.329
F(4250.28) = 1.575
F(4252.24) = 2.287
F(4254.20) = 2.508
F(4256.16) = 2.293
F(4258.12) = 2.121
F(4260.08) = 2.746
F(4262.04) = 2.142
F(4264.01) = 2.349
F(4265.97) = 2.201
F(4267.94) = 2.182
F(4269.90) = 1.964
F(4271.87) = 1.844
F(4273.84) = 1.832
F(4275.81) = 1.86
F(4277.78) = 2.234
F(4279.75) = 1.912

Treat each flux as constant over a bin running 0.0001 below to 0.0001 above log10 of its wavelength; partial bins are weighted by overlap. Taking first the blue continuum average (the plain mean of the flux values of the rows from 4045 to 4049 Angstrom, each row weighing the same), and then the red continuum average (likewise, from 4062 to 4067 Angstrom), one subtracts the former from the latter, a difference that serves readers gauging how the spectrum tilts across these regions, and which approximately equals 0.14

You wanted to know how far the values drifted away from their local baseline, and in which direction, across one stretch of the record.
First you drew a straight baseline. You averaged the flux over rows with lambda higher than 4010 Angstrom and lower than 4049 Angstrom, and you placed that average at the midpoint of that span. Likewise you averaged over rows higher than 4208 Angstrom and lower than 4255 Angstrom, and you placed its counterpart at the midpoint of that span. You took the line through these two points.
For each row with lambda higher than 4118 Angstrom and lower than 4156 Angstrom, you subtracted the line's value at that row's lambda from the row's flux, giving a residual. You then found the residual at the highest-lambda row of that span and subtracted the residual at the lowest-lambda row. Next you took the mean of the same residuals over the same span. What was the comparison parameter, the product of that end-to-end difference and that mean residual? -0.004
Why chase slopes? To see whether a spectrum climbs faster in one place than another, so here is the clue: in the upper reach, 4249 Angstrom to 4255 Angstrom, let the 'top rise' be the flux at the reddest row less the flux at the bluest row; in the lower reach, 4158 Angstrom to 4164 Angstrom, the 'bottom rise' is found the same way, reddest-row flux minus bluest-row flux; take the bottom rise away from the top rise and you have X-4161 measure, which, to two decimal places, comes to 0.65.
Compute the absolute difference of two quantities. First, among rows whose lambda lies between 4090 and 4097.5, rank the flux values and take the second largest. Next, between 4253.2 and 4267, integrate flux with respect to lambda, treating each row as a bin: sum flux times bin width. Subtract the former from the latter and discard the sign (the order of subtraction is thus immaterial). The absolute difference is 30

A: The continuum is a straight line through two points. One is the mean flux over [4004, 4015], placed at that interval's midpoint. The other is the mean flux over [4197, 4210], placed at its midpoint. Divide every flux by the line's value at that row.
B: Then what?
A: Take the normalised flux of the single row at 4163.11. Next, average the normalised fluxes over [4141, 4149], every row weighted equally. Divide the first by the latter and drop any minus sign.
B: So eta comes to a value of 1.15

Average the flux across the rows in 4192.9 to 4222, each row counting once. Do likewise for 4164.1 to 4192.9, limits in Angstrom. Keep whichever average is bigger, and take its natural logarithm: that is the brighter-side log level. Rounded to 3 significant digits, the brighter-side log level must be 0.707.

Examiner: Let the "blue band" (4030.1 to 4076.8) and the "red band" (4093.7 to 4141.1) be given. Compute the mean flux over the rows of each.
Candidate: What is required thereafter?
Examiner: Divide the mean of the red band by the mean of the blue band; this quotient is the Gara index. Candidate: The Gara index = 0.97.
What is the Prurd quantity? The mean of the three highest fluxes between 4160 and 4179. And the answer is 2.19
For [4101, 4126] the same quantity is 2.16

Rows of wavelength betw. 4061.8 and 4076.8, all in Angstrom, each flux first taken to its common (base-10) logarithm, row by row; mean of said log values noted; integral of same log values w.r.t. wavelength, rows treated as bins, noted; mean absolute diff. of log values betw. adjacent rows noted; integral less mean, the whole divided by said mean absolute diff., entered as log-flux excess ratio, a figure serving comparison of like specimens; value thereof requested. 77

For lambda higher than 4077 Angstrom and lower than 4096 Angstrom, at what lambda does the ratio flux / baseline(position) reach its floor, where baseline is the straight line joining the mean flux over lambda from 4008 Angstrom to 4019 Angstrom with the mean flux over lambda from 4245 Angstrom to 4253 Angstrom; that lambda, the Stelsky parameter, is 4094.66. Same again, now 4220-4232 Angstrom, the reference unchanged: 4224.91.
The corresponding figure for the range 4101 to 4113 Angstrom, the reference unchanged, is 4104.10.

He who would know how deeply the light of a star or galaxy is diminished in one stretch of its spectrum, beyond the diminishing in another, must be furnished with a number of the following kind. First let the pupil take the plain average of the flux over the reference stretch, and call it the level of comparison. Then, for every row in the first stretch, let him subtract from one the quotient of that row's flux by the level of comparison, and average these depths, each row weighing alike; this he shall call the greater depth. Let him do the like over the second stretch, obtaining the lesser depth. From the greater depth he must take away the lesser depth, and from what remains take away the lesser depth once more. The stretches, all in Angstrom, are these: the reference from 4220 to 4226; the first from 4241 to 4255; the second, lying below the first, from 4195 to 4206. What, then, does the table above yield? -0.15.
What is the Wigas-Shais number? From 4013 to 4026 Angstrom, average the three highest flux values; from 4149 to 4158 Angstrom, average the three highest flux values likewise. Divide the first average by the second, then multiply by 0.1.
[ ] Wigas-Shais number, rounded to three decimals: 0.106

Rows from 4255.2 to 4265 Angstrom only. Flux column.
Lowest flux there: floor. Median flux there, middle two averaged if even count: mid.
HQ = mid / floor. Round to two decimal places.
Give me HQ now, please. 1.08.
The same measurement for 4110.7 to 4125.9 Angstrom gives 1.10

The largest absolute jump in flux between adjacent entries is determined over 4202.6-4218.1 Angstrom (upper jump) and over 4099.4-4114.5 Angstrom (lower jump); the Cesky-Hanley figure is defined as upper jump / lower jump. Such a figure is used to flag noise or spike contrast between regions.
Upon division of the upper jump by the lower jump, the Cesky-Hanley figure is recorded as 4.4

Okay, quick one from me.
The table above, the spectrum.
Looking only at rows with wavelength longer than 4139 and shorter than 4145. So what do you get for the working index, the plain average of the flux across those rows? 1.96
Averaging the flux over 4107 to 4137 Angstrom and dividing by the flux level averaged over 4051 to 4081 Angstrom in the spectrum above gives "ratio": 0.96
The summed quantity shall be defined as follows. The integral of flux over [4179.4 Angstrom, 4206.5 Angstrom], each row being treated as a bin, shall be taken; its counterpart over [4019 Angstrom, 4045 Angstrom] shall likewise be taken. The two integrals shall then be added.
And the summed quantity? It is 107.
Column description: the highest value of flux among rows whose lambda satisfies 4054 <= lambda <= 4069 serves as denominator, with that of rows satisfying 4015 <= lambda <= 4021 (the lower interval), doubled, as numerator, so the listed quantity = 2.22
